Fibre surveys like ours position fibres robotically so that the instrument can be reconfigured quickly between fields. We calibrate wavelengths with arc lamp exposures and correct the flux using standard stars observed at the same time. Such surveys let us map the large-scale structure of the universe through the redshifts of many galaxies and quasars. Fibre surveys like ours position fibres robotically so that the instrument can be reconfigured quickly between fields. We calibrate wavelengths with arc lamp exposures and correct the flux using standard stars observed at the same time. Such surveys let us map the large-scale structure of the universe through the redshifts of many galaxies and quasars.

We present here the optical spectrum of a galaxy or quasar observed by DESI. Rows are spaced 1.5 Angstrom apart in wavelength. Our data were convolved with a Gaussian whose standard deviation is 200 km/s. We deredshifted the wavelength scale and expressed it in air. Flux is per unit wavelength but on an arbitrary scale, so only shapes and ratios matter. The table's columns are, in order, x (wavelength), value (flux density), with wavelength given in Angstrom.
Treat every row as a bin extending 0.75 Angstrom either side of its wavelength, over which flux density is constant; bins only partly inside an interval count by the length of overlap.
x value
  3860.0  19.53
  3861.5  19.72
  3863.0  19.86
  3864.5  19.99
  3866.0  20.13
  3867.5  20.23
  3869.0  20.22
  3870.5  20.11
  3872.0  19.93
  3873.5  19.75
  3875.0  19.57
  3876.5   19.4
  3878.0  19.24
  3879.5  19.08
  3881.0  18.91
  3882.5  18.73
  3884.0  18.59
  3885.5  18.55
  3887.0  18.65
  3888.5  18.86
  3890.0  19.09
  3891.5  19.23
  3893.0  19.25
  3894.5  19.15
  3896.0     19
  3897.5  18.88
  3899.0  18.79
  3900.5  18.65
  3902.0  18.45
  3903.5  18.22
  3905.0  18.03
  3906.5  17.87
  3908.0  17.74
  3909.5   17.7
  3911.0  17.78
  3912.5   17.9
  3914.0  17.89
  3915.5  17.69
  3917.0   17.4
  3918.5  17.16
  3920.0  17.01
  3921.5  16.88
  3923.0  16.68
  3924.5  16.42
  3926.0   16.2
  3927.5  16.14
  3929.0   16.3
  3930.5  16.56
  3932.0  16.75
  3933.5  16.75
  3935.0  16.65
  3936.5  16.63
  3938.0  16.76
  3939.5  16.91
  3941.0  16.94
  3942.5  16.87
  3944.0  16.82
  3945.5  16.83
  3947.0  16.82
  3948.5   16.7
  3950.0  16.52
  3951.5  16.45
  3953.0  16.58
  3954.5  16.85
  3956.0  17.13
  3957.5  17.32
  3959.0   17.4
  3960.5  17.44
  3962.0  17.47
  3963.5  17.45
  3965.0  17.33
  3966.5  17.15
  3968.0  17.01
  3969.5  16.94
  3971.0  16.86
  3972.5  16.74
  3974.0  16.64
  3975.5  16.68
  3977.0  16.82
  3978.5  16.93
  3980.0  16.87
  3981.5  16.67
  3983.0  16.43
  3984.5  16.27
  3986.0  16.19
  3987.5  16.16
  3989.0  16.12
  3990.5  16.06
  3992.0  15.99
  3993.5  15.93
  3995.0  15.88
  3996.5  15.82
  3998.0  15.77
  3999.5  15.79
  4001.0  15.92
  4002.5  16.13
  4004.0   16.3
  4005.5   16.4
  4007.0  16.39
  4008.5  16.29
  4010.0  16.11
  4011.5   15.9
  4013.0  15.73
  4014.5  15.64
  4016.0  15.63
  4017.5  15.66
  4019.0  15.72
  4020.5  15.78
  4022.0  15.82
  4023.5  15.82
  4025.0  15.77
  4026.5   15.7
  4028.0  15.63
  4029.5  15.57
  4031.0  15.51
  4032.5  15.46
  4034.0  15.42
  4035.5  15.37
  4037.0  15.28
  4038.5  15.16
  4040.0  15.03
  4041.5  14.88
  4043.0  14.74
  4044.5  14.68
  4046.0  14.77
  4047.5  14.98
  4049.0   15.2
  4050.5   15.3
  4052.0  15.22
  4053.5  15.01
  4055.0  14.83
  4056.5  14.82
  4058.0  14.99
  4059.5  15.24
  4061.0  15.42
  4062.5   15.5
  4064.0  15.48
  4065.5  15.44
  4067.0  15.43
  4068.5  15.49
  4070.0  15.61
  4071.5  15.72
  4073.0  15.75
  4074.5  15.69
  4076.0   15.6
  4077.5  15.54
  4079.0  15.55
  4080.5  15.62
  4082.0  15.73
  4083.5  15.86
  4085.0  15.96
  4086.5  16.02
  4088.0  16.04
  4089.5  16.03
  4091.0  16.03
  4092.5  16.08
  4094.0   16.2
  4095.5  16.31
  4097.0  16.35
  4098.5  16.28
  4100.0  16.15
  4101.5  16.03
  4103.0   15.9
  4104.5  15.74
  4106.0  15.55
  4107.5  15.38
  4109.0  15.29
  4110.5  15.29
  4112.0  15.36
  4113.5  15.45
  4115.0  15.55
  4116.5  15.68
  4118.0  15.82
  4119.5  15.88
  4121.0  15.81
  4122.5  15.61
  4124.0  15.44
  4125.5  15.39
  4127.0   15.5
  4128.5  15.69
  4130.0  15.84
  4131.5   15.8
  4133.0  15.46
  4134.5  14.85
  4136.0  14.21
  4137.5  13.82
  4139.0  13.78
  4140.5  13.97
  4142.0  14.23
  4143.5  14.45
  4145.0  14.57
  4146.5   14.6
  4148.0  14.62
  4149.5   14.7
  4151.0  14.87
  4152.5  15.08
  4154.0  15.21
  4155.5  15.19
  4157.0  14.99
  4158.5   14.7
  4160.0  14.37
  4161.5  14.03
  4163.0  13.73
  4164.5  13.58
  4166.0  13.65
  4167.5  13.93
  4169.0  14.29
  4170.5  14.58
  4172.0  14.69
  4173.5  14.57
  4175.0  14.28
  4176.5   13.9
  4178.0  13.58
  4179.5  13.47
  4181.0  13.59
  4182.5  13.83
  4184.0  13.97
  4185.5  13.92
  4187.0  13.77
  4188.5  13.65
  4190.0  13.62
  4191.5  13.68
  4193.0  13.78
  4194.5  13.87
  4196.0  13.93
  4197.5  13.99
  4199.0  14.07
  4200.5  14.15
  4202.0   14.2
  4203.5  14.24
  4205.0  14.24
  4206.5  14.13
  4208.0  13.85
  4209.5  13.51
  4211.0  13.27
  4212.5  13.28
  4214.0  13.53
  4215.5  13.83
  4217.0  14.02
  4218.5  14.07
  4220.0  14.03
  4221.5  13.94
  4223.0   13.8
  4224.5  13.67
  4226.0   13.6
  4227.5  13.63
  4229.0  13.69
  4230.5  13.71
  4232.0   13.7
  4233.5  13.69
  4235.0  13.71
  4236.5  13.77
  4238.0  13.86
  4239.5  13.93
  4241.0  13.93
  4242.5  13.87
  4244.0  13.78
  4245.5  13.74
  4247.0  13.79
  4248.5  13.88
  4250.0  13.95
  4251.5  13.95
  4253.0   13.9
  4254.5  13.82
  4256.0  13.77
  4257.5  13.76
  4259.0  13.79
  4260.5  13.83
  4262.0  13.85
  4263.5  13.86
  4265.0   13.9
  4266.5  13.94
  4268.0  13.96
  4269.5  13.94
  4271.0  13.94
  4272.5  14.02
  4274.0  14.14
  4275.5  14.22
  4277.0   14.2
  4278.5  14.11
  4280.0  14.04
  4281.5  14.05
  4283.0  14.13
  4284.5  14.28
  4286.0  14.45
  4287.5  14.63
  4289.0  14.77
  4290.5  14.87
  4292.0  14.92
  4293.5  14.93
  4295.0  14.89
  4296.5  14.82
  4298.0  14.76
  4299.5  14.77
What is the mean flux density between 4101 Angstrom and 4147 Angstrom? 15.2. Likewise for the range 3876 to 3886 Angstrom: 18.9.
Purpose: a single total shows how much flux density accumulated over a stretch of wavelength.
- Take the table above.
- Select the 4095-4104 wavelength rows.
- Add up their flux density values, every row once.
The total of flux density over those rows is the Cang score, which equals 97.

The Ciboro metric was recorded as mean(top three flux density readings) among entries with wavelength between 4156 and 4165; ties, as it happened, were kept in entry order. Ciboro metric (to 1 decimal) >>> 14.7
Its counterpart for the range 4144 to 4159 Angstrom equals 15.2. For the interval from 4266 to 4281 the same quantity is 14.2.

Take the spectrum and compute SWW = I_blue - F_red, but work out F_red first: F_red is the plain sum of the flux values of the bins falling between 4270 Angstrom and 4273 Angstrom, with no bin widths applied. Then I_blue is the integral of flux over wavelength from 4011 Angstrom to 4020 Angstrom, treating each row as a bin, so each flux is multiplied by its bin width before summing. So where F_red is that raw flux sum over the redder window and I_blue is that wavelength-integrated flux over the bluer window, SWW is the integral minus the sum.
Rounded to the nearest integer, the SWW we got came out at 113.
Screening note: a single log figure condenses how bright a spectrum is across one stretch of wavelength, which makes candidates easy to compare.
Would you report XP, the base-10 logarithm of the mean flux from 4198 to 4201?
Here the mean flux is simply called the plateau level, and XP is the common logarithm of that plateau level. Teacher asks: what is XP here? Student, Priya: 1.15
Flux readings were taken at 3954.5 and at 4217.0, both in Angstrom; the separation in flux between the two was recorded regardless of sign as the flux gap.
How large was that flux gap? 2.8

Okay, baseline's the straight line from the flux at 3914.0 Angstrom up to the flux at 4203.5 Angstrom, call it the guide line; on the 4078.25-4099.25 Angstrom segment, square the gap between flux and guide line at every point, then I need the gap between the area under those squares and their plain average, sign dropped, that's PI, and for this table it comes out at 4.0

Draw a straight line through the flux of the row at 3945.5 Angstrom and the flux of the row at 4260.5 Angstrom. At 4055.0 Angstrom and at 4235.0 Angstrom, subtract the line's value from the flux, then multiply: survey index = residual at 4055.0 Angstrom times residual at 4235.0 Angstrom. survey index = 0.35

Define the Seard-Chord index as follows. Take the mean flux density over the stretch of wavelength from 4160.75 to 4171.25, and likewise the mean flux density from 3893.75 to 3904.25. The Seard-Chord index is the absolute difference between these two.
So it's 4.8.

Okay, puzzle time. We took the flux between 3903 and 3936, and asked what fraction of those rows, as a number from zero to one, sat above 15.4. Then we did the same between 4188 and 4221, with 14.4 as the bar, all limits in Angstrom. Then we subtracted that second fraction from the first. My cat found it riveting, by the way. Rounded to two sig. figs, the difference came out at 1.0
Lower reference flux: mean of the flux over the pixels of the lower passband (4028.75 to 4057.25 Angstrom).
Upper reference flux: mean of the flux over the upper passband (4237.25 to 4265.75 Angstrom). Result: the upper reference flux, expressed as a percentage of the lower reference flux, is 92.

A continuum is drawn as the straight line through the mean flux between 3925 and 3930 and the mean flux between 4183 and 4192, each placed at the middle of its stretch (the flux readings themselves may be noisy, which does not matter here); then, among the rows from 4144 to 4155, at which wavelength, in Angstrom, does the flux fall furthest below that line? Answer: 4145.0 Angstrom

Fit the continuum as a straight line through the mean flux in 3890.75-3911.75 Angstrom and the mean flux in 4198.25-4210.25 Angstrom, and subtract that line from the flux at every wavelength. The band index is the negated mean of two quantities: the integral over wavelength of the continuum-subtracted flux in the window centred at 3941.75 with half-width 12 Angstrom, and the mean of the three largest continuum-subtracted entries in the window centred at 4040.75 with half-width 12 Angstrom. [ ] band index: 15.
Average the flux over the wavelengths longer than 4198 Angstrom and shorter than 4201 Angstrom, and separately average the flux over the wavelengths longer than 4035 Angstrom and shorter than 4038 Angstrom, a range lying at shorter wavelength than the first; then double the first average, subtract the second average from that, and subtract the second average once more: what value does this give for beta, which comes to -2.4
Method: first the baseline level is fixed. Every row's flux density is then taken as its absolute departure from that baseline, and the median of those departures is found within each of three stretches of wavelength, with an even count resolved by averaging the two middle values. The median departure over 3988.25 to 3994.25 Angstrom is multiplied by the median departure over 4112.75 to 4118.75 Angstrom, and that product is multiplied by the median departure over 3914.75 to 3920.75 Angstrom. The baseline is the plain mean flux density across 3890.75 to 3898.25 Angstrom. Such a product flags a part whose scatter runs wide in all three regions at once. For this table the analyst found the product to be 20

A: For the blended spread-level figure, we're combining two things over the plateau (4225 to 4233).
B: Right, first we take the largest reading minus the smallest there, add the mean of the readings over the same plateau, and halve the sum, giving 6.9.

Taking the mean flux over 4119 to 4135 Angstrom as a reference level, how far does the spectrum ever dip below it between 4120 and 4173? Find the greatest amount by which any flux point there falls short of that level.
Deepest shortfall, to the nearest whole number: 2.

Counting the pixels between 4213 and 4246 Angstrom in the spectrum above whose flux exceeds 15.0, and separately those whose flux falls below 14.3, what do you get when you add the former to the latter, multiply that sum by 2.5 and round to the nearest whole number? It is 55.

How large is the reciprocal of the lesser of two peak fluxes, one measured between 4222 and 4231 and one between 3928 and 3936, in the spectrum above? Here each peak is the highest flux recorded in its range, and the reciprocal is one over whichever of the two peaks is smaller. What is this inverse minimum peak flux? 0.072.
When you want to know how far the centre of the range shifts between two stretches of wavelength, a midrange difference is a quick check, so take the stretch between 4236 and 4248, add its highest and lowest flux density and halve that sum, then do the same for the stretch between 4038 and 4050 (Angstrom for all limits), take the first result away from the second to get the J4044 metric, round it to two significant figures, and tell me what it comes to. 1.1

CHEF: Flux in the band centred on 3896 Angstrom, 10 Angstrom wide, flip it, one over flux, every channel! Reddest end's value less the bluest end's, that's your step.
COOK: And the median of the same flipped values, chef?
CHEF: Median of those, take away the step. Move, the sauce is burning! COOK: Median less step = 0.051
